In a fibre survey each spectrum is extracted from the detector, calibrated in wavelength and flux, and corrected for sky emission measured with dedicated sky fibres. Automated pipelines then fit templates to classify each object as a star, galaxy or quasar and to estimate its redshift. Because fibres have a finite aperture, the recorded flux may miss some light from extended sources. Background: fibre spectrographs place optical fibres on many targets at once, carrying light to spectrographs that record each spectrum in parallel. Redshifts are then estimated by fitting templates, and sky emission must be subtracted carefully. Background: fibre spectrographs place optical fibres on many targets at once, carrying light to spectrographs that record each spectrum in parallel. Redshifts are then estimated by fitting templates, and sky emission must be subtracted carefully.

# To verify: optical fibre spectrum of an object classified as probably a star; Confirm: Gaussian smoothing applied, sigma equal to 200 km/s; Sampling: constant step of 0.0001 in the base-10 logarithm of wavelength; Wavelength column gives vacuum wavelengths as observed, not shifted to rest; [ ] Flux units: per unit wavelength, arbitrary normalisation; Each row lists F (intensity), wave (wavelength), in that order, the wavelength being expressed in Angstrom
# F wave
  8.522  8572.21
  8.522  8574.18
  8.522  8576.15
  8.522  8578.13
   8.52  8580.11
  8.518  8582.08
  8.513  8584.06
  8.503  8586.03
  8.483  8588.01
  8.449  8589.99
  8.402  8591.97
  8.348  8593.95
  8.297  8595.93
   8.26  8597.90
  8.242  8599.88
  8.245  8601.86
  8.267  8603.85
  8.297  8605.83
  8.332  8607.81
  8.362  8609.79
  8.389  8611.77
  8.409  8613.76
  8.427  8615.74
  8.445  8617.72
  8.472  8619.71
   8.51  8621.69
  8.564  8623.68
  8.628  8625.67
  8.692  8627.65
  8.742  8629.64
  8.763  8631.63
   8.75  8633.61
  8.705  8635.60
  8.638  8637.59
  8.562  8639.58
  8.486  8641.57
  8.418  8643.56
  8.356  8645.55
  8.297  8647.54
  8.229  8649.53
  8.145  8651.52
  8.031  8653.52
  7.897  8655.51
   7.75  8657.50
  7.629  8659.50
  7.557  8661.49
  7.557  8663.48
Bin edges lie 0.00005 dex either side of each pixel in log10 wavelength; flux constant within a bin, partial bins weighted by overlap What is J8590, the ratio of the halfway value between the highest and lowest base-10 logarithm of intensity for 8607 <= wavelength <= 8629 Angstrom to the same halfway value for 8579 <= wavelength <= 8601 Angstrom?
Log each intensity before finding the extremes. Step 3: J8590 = 1.01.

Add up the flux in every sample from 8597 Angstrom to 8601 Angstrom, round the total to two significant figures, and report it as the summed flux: 17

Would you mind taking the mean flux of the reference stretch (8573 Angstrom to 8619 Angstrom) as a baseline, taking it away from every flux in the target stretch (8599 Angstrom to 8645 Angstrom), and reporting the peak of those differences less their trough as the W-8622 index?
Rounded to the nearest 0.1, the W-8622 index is 0.5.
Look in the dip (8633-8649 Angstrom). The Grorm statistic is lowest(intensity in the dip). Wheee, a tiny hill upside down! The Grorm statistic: 8.297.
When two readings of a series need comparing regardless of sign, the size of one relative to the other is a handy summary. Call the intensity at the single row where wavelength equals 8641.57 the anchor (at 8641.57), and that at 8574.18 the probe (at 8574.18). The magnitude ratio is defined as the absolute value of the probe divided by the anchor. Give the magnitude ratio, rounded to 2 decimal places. 1.00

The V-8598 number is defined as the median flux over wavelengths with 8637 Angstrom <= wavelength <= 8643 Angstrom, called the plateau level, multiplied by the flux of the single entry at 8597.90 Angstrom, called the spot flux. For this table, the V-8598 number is 70.7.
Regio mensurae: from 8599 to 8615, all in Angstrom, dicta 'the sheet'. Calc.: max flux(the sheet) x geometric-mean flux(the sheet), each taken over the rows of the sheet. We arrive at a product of 70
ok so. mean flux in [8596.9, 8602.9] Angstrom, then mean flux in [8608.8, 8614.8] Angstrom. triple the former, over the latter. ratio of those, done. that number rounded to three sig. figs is 2.95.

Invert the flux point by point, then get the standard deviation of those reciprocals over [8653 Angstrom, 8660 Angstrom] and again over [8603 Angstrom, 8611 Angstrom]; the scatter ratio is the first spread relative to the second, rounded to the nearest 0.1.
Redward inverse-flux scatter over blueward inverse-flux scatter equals 4.8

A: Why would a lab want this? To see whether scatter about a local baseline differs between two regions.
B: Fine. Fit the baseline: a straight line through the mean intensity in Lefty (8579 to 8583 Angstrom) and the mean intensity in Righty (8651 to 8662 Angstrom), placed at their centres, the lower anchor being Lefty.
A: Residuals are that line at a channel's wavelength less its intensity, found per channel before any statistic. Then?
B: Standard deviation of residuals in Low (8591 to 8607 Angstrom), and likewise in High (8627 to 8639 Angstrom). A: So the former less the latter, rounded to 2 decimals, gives 0.00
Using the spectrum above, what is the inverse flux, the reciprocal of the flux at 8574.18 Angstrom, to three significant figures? 0.117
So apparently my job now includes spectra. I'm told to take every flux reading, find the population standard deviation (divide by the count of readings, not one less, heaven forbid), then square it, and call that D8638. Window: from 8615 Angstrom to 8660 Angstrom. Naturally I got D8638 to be 0.098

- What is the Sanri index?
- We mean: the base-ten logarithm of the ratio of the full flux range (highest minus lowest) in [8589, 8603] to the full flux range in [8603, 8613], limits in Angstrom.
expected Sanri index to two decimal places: 0.23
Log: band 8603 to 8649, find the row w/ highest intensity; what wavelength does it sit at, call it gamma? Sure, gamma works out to 8631.63 Angstrom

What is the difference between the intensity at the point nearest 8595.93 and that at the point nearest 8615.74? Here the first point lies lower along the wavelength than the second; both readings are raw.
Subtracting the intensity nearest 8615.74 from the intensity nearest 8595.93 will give -0.13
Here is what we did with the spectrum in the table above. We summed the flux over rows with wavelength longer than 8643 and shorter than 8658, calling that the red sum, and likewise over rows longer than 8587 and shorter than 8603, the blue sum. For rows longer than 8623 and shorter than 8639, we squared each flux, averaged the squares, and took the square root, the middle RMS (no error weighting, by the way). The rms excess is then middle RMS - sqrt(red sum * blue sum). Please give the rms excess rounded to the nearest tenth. -57.2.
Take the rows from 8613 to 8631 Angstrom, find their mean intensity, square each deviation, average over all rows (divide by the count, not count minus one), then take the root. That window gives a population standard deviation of 0.11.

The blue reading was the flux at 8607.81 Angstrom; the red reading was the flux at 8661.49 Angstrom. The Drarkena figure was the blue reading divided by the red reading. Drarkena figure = 1.10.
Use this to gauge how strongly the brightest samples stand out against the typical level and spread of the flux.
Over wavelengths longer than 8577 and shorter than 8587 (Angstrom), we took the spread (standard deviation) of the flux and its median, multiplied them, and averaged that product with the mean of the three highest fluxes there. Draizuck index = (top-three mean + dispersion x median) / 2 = 4.29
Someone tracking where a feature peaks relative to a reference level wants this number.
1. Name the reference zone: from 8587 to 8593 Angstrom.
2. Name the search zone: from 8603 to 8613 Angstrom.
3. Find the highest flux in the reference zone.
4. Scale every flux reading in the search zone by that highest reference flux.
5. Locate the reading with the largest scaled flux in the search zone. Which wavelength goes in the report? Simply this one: 8611.77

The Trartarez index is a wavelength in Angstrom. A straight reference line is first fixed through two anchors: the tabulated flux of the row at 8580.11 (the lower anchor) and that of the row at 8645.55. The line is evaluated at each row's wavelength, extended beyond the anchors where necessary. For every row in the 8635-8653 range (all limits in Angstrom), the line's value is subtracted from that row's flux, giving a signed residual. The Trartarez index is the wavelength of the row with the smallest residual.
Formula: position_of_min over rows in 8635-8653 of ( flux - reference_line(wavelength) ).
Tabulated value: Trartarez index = 8651.52 Angstrom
